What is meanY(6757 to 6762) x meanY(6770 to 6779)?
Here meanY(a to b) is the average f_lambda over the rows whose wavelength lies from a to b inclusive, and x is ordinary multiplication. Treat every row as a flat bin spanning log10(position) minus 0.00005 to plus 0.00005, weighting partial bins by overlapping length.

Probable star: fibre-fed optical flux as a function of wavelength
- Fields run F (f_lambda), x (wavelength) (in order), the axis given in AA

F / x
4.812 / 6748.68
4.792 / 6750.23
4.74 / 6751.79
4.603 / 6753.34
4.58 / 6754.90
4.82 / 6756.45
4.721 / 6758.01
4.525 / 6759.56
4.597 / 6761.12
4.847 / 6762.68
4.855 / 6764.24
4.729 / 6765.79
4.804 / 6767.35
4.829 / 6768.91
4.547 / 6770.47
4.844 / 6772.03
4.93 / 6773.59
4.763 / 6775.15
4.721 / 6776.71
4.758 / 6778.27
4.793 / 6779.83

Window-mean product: 22.0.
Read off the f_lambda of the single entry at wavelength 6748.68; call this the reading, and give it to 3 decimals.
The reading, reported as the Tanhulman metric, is 4.812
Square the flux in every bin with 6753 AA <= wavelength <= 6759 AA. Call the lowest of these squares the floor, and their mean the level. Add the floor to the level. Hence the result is 42.9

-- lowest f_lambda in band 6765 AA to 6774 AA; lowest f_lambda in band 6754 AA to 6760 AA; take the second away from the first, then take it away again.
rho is -4.50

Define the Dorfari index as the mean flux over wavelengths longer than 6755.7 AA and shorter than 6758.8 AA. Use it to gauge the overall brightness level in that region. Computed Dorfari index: 4.77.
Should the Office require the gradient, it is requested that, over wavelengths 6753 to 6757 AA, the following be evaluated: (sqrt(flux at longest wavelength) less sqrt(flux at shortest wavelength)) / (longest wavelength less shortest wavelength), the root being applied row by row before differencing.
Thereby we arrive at 0.016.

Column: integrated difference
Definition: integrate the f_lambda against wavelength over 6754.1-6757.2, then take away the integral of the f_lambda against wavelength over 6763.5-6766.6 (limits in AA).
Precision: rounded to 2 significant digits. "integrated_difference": -0.31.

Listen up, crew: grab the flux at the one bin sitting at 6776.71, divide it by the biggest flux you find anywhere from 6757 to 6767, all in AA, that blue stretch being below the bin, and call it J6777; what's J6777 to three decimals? 0.972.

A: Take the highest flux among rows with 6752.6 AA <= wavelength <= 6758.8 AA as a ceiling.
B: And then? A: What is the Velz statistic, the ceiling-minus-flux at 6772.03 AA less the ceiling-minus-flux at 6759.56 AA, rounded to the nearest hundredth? -0.32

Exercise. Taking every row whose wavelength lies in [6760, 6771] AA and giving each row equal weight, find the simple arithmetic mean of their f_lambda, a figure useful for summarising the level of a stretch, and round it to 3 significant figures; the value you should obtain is 4.74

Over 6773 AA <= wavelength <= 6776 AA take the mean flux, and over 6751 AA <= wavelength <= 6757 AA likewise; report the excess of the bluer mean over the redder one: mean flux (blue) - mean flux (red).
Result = -0.16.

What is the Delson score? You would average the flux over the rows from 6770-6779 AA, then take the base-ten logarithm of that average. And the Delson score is 0.678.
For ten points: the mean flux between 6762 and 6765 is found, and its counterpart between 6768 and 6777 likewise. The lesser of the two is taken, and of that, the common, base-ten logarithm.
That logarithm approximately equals 0.679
